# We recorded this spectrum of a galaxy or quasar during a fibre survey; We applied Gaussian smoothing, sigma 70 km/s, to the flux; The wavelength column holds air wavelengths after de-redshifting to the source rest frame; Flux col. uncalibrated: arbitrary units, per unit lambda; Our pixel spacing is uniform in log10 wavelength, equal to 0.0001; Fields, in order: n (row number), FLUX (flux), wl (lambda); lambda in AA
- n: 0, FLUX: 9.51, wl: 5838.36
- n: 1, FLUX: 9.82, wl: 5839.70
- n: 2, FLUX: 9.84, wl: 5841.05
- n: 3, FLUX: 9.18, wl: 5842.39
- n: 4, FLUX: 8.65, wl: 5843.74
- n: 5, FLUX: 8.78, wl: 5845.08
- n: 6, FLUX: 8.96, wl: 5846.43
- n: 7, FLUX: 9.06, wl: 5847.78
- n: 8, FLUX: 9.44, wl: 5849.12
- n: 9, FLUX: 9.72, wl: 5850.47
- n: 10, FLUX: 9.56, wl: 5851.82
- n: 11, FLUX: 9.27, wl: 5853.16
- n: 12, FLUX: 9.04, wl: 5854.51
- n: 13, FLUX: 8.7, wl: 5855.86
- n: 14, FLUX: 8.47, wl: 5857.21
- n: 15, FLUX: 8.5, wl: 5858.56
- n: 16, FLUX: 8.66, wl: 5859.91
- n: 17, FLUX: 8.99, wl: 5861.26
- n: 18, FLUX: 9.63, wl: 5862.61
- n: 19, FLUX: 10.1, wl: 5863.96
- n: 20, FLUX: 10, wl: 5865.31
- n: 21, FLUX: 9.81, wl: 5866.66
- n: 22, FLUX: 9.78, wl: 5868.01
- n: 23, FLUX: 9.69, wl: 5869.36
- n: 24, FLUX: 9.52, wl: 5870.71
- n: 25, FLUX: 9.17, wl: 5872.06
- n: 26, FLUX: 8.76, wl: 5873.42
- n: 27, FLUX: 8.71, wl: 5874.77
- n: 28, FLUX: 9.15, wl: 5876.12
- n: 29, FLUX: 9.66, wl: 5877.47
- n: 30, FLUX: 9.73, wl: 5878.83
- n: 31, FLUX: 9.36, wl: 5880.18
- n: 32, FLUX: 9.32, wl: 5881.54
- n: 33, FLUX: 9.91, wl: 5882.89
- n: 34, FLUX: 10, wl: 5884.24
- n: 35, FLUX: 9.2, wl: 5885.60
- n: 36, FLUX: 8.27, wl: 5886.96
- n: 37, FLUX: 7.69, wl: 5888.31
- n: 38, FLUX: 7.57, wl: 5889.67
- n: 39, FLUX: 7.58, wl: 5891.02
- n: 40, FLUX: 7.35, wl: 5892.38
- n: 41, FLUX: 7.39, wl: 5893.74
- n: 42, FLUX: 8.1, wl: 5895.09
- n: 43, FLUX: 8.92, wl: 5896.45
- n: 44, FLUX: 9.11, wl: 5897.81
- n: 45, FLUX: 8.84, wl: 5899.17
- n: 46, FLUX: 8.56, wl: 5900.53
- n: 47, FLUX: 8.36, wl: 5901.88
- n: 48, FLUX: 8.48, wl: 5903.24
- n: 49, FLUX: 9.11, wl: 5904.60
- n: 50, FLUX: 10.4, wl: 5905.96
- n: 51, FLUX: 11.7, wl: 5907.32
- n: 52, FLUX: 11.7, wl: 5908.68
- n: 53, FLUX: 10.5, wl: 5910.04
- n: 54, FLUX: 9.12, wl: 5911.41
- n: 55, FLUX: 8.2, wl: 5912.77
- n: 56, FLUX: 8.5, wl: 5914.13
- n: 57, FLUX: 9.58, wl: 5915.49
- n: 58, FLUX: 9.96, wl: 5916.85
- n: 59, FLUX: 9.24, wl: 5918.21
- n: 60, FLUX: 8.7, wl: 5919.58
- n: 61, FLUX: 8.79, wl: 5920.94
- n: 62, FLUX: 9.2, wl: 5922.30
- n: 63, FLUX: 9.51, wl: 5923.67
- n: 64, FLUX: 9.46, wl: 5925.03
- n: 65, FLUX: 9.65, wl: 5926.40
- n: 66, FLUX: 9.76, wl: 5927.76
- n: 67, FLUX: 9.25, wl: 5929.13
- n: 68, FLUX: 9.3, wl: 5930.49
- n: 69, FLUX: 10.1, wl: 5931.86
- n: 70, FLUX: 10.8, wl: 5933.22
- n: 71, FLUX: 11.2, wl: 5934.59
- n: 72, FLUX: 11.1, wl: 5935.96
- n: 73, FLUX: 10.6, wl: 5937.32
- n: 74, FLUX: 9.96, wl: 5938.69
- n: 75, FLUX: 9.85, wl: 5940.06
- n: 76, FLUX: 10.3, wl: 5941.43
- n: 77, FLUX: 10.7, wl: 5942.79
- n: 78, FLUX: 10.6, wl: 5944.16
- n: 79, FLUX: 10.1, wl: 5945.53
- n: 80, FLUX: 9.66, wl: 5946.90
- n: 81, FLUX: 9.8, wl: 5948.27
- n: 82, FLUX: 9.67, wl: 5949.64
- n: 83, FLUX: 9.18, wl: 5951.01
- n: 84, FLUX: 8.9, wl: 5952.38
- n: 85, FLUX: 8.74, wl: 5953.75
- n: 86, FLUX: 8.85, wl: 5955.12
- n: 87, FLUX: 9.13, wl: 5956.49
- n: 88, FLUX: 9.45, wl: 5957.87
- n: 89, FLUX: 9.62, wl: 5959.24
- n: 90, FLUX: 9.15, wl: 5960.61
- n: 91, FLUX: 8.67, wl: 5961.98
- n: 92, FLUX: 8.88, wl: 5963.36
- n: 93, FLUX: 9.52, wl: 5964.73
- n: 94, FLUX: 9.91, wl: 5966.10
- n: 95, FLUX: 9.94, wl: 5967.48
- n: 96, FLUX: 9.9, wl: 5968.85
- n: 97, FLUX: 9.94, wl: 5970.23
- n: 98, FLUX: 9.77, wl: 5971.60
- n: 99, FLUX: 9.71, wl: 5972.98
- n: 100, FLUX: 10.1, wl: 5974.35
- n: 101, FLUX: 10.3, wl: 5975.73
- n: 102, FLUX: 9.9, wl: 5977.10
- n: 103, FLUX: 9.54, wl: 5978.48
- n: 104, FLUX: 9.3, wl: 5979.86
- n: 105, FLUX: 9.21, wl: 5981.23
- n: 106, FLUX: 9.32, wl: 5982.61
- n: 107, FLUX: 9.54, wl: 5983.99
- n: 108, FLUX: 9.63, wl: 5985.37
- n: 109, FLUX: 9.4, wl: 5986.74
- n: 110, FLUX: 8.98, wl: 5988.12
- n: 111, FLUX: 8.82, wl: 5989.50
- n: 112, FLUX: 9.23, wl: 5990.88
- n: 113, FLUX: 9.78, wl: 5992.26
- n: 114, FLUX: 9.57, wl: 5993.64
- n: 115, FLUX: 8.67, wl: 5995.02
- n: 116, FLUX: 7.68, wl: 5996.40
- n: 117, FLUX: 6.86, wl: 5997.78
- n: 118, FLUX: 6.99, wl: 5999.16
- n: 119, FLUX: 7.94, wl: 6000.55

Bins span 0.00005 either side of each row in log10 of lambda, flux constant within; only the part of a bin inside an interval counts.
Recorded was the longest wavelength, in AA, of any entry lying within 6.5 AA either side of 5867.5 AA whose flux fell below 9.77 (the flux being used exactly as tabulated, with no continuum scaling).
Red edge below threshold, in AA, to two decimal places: 5873.42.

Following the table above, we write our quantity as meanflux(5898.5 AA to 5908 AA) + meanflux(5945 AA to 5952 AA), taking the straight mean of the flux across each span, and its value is 19.0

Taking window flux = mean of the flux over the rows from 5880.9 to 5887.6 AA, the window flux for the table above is 9.3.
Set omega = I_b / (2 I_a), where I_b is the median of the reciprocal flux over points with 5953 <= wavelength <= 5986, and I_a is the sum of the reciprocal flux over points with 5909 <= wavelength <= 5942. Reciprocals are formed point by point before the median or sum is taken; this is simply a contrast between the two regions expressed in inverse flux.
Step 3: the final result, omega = 0.0210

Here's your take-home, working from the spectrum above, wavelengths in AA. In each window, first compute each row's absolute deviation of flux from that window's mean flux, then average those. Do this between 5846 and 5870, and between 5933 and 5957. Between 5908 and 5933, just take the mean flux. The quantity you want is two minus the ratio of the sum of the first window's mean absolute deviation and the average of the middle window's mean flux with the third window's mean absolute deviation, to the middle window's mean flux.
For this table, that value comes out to 1.42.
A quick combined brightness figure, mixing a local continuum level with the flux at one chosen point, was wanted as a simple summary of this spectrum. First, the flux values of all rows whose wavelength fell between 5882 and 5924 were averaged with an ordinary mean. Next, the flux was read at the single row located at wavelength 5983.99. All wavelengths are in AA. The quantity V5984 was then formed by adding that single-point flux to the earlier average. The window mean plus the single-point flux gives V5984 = 18.6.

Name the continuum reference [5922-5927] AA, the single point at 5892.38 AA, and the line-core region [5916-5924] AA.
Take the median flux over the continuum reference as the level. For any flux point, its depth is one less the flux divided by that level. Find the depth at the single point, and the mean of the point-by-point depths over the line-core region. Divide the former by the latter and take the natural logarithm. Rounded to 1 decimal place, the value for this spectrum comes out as 2.1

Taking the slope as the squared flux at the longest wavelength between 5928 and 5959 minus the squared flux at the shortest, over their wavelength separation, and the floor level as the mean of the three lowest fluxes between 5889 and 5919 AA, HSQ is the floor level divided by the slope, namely 57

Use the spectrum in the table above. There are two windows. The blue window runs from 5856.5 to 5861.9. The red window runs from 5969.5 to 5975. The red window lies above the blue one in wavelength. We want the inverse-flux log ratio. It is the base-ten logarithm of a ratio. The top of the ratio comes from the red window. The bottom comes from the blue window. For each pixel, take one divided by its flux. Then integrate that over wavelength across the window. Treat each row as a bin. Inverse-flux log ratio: -0.049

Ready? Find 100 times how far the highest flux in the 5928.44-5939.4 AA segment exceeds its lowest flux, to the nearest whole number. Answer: 195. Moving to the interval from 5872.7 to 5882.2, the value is 102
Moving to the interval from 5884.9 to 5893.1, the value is 185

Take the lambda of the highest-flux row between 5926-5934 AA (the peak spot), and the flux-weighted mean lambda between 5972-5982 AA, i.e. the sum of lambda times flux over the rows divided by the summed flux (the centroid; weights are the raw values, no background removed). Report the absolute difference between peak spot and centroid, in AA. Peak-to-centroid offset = 43.8 AA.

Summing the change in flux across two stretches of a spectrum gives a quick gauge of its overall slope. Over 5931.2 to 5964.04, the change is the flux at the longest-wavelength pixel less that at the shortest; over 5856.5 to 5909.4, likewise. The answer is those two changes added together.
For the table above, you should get 2.0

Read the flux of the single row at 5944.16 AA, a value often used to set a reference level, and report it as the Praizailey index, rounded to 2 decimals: 10.60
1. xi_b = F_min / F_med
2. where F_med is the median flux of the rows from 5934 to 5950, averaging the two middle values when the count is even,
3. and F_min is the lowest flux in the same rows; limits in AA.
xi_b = 0.95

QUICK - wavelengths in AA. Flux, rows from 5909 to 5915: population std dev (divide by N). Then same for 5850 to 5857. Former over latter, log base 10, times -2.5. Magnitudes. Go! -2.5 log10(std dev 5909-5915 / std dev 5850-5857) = -1.0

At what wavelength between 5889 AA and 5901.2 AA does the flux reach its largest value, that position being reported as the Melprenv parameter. 5897.81 AA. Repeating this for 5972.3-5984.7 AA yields 5975.73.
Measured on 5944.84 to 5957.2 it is 5945.53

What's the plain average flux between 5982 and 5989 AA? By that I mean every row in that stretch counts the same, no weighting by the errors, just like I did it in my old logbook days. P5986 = 9.4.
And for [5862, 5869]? 9.9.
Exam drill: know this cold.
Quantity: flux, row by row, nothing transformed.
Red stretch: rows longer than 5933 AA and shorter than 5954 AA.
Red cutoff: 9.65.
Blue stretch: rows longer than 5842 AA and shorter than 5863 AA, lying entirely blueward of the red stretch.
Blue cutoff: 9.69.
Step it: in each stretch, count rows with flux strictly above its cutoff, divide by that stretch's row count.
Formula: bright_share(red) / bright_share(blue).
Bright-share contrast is 13.0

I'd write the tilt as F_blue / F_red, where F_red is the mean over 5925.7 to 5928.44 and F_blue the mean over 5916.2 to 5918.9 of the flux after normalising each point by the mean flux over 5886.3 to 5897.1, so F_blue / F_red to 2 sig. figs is 0.99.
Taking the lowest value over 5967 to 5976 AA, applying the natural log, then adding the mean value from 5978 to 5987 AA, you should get 11.7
